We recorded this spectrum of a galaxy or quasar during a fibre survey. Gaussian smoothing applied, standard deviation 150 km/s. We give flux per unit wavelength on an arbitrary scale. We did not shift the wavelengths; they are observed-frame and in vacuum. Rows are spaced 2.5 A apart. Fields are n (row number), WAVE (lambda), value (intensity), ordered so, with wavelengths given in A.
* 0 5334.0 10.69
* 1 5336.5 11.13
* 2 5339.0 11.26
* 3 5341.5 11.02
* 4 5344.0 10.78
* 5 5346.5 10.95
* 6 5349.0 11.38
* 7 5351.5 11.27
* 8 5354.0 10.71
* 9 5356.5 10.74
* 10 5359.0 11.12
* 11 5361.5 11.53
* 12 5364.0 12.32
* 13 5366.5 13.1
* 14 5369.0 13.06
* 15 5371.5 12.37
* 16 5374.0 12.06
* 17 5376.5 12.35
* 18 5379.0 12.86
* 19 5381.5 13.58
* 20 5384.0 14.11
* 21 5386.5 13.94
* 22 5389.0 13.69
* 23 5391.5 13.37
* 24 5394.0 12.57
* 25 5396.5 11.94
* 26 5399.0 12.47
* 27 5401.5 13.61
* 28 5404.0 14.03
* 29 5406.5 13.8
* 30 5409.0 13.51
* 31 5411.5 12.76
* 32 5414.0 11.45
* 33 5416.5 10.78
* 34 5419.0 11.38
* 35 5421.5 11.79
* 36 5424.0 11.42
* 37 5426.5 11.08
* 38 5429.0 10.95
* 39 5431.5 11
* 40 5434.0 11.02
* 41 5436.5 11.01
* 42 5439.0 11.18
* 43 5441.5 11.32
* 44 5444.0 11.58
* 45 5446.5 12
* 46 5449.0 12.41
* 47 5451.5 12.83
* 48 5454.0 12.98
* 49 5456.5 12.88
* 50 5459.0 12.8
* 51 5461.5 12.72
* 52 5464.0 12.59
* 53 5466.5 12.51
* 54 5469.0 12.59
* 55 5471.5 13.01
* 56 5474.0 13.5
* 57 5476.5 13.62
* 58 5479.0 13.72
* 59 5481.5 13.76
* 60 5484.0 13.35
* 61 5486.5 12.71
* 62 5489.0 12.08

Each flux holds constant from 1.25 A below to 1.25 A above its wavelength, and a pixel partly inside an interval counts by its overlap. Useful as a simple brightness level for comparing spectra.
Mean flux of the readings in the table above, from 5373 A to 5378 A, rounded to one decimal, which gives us 12.2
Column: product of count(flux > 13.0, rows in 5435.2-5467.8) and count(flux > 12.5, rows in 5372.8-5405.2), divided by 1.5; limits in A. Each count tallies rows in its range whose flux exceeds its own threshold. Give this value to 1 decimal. 0.0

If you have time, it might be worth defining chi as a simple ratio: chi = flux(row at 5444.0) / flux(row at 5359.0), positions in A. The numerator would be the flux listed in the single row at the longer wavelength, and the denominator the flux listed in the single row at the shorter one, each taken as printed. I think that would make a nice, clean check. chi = 1.04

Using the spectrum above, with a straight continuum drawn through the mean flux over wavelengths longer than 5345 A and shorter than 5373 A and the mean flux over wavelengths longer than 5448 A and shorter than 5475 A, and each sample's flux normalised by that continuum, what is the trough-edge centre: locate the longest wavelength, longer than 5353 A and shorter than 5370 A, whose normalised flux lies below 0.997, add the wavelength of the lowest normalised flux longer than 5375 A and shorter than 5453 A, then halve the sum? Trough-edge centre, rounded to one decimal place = 5389.0 A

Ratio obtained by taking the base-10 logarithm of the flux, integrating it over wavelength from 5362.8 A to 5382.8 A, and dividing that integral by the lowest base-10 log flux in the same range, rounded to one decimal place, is 20.4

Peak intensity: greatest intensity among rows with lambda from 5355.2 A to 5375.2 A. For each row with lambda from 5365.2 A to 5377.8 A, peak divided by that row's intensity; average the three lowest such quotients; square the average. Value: 1.04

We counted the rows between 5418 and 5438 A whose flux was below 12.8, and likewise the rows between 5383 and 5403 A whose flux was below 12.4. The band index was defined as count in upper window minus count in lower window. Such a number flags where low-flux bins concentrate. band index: 7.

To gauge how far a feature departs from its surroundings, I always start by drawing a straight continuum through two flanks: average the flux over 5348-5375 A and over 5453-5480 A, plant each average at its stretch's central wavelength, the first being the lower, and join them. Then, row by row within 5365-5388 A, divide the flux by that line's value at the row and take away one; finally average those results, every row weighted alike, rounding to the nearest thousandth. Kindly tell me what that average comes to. 0.091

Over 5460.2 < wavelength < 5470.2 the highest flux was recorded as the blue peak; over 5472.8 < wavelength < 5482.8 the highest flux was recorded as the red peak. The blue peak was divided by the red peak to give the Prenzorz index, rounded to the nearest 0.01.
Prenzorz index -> 0.92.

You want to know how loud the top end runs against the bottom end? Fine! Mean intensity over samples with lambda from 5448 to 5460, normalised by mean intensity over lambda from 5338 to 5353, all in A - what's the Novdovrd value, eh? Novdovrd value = 1.15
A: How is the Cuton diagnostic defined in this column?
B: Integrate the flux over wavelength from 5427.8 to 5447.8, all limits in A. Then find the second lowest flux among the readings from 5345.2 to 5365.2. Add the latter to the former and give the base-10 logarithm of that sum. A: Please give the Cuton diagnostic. 2.37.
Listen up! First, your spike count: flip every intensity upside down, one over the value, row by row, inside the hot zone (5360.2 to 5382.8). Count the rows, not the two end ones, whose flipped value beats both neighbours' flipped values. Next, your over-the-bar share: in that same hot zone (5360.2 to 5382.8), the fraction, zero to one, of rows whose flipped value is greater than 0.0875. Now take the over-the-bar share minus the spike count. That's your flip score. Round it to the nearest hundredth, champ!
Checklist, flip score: -1.00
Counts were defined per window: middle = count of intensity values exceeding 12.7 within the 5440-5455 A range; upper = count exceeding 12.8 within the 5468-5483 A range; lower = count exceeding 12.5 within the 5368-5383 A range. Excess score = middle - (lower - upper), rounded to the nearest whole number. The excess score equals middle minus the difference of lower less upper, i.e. 4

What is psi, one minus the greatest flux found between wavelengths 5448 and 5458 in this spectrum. -12.0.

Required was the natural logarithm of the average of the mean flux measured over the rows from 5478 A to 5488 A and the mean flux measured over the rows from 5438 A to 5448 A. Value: 2.52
